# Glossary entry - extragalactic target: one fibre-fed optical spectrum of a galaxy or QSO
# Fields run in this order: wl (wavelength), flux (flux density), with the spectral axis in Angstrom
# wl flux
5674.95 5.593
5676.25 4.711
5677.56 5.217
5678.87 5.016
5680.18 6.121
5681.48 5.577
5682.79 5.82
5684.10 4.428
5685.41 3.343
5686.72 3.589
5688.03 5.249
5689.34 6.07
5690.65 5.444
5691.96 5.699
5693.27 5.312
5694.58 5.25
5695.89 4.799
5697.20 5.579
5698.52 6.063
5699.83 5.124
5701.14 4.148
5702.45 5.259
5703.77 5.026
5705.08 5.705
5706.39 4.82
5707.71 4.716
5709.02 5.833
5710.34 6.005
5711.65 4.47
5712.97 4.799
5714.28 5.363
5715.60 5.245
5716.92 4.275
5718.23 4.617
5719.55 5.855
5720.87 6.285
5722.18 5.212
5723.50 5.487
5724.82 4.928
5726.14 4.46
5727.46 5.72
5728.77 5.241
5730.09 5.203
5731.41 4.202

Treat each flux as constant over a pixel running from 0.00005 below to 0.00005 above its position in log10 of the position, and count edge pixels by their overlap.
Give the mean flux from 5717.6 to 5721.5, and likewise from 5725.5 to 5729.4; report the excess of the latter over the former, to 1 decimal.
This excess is -0.4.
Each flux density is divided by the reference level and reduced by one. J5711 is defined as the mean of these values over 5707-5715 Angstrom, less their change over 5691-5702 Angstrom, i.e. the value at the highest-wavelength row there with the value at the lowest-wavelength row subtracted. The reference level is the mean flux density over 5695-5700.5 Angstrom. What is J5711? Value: 0.25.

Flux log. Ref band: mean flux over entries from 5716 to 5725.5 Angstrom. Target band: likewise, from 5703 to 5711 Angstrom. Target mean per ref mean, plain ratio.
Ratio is 1.02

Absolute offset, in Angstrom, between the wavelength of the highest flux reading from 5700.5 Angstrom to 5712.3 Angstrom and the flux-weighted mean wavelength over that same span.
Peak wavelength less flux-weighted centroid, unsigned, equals 3.8 Angstrom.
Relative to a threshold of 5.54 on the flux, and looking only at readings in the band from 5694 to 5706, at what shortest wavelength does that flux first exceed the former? 5697.20 Angstrom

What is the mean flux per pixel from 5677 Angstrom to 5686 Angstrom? 5.1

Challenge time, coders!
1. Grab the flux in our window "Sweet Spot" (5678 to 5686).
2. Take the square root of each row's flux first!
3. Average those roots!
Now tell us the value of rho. 2.24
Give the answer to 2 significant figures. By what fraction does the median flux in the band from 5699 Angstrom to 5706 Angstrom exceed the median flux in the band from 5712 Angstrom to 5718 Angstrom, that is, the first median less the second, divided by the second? 0.020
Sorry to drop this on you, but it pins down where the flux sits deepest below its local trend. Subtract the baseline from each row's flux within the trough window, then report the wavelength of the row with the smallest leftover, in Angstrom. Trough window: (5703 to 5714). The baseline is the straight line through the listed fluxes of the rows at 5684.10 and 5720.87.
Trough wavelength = 5711.65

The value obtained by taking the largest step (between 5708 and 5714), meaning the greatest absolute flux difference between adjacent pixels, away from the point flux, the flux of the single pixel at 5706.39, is 3.3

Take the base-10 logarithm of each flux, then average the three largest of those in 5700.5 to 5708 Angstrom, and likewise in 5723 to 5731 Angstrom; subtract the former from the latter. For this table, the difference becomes 0.013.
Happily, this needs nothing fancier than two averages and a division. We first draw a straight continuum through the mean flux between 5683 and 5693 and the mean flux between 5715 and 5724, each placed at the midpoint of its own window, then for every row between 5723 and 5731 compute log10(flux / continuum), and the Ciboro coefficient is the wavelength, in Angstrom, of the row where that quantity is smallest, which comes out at 5726.14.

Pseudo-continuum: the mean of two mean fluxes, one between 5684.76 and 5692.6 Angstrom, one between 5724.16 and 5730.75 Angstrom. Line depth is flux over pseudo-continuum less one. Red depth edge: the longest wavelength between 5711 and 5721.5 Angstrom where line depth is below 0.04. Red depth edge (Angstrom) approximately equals 5718.23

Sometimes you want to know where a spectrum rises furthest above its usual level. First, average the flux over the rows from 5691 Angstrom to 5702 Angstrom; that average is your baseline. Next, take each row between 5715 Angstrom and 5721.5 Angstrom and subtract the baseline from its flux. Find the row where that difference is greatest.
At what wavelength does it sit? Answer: 5720.87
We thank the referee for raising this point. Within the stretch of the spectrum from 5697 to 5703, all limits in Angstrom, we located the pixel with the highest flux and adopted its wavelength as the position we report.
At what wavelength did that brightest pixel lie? 5698.52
